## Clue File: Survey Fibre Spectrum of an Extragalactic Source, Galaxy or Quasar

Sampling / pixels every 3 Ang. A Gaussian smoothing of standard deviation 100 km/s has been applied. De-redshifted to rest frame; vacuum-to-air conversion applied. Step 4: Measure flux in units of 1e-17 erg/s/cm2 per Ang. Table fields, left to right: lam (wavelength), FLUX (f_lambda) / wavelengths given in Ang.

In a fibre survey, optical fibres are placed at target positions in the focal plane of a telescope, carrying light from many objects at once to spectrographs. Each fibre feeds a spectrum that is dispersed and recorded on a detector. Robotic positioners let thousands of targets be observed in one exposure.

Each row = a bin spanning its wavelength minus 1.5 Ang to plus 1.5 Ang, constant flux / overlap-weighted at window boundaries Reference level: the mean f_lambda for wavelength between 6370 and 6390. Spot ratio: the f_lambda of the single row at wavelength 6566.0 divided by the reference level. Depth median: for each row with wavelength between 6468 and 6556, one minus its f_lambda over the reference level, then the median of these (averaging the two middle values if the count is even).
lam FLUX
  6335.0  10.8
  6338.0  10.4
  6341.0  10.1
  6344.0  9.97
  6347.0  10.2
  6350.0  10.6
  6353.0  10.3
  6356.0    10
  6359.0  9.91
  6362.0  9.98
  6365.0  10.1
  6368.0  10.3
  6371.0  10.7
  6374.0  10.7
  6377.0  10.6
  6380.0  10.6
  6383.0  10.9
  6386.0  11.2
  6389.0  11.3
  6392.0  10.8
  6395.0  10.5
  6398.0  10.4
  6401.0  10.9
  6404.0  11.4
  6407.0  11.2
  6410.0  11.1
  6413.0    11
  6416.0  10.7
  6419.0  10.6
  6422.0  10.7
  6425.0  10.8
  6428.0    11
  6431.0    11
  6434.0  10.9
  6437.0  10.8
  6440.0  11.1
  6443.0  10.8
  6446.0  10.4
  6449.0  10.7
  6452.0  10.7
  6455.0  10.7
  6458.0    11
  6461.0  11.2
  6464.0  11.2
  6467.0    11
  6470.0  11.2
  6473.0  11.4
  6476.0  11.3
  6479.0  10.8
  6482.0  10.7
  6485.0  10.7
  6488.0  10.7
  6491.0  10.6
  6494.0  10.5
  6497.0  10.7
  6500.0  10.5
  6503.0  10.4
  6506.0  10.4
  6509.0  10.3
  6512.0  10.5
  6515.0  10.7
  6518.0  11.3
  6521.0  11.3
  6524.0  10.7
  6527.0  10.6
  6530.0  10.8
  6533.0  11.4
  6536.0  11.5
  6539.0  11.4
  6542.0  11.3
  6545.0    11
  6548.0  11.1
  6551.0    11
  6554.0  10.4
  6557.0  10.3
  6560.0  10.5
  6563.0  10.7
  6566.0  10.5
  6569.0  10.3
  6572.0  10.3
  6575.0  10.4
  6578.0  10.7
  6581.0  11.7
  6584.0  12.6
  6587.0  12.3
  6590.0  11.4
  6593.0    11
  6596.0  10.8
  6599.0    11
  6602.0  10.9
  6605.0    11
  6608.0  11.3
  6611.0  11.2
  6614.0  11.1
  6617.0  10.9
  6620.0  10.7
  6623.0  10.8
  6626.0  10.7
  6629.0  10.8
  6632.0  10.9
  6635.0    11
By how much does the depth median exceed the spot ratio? -0.95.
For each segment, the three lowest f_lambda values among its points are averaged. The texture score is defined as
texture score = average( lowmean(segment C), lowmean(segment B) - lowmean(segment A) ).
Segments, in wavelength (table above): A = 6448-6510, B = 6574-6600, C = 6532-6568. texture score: 5.33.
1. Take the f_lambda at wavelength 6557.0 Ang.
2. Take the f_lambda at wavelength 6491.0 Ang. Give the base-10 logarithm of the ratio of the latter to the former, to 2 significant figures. 0.012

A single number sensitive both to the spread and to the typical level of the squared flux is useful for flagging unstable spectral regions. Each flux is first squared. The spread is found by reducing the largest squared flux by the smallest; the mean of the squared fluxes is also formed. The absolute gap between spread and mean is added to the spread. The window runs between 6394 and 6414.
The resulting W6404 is 120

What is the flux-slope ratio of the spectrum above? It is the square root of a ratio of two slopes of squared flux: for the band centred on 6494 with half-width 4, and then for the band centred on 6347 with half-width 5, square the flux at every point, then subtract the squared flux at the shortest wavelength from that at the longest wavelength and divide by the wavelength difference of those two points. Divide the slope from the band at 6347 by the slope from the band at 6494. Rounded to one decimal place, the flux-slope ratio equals 2.5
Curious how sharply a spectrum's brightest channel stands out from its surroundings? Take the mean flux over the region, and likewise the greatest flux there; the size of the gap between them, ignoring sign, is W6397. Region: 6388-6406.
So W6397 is 0.52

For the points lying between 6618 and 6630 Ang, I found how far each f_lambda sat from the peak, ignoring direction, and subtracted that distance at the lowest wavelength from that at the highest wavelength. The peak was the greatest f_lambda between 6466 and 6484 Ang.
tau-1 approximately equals -0.10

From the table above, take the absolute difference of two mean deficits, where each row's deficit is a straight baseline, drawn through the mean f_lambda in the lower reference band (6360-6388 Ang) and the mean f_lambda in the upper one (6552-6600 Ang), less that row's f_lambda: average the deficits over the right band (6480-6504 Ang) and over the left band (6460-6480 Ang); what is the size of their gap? 0.60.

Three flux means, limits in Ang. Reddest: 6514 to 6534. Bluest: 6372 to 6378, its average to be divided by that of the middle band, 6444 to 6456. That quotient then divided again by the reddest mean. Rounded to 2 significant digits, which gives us 0.091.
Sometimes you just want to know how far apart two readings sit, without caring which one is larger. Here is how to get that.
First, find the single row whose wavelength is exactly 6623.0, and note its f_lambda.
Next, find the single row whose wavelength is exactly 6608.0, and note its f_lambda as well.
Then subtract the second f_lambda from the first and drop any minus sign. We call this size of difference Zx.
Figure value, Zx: 0.50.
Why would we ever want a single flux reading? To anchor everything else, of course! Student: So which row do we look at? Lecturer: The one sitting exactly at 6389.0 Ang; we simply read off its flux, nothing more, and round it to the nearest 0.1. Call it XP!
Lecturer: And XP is 11.3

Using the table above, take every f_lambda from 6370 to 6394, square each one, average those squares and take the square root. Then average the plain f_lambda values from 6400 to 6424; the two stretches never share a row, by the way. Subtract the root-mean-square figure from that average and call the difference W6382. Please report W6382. 0.1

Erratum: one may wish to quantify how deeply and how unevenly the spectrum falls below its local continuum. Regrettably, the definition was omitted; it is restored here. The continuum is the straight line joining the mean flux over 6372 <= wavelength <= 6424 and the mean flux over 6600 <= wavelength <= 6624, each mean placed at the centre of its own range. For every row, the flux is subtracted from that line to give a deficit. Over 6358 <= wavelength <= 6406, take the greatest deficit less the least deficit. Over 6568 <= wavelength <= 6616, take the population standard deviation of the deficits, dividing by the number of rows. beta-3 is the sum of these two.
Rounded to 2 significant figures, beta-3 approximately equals 2.1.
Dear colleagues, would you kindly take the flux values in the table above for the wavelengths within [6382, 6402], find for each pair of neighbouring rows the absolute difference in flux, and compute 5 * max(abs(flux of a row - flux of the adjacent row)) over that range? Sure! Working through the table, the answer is 2.50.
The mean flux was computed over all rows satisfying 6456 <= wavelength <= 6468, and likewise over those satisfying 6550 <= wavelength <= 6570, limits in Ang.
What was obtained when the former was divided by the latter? 1.05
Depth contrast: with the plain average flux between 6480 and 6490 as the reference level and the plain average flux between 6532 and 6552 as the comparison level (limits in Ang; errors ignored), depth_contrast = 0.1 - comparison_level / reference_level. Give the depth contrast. -0.951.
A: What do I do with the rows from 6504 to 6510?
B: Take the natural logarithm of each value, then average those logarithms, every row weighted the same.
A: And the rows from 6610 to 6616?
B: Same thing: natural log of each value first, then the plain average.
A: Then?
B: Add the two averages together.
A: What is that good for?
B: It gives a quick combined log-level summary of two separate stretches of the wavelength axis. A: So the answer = 4.75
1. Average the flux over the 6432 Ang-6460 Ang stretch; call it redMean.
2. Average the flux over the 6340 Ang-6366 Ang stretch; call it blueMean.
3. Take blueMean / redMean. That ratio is 0.94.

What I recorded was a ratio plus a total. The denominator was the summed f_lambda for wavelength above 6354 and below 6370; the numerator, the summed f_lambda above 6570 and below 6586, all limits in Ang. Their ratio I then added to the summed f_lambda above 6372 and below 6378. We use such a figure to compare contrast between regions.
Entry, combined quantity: 22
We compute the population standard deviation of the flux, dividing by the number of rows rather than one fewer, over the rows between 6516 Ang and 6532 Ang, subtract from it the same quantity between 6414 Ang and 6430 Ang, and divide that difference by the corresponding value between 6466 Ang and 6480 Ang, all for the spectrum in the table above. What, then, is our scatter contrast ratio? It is 0.8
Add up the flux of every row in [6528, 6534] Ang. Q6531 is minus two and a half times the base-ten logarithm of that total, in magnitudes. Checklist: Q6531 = -3.37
